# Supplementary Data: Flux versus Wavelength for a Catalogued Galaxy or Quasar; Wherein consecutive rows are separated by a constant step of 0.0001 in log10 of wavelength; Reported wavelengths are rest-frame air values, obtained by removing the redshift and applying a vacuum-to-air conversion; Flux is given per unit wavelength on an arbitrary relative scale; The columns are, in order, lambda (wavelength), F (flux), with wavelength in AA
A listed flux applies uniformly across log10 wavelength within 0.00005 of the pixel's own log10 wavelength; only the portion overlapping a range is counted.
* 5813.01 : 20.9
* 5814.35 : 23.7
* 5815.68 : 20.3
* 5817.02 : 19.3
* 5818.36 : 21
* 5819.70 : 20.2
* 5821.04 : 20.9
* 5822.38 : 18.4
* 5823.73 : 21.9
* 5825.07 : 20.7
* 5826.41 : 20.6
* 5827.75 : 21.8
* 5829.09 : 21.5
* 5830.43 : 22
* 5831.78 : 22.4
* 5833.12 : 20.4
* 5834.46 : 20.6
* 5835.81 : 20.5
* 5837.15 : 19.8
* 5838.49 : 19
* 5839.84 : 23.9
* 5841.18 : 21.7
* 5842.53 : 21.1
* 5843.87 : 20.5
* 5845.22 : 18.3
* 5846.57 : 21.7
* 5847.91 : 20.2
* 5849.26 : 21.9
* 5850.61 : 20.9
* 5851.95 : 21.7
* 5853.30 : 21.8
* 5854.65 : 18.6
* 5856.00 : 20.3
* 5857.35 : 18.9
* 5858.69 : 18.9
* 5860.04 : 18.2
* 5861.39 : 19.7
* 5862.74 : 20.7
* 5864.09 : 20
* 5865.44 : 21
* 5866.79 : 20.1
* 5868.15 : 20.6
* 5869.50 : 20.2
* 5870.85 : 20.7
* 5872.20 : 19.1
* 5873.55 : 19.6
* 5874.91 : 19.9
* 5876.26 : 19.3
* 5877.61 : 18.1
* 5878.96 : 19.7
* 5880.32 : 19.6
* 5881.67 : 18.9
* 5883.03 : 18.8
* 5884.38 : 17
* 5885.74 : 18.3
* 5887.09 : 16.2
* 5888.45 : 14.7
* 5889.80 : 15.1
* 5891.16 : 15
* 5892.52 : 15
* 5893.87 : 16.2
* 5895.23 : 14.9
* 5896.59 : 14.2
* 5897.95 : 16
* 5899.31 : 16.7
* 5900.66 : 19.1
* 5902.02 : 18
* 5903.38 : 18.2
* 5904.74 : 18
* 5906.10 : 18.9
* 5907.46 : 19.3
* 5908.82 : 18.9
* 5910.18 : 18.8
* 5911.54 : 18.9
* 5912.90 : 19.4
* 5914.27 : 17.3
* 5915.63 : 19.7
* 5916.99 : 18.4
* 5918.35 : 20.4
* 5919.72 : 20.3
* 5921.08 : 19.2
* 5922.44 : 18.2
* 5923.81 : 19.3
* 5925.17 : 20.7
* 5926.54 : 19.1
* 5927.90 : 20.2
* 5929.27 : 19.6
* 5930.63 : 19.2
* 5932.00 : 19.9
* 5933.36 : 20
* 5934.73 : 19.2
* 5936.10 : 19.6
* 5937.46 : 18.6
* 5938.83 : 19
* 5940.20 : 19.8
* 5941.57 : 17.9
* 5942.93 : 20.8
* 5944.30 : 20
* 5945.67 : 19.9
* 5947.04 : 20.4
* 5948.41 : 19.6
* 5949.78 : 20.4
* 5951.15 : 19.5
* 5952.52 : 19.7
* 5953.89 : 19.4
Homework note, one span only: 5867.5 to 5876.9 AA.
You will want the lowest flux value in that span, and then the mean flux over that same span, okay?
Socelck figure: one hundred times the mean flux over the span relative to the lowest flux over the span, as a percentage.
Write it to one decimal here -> 104.3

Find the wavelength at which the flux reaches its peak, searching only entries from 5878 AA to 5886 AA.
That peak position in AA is 5878.96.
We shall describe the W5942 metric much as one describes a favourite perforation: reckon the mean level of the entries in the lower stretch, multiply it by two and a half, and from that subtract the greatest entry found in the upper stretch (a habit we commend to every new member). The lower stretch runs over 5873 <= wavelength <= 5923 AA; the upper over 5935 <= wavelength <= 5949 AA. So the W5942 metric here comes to 24.1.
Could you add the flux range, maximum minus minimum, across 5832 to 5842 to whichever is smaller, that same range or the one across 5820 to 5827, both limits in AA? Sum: 8.4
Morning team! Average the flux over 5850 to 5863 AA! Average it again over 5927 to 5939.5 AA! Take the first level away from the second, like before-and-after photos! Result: -0.5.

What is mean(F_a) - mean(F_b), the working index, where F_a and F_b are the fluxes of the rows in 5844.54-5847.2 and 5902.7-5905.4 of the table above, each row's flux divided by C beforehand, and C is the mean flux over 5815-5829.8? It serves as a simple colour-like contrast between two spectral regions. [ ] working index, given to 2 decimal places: 0.09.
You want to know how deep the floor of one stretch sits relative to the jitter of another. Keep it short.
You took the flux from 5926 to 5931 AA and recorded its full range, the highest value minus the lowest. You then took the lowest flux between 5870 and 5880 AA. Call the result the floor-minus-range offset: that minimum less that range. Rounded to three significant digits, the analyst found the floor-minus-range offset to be 17.0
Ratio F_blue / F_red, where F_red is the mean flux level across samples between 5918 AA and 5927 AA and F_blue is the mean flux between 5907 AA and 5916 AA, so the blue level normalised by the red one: 0.964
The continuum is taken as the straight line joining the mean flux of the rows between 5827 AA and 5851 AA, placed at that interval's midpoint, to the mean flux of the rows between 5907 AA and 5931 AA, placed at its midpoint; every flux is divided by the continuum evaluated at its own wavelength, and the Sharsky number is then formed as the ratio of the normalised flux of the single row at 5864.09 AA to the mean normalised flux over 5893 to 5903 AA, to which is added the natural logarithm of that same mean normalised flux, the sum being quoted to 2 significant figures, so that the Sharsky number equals 0.99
